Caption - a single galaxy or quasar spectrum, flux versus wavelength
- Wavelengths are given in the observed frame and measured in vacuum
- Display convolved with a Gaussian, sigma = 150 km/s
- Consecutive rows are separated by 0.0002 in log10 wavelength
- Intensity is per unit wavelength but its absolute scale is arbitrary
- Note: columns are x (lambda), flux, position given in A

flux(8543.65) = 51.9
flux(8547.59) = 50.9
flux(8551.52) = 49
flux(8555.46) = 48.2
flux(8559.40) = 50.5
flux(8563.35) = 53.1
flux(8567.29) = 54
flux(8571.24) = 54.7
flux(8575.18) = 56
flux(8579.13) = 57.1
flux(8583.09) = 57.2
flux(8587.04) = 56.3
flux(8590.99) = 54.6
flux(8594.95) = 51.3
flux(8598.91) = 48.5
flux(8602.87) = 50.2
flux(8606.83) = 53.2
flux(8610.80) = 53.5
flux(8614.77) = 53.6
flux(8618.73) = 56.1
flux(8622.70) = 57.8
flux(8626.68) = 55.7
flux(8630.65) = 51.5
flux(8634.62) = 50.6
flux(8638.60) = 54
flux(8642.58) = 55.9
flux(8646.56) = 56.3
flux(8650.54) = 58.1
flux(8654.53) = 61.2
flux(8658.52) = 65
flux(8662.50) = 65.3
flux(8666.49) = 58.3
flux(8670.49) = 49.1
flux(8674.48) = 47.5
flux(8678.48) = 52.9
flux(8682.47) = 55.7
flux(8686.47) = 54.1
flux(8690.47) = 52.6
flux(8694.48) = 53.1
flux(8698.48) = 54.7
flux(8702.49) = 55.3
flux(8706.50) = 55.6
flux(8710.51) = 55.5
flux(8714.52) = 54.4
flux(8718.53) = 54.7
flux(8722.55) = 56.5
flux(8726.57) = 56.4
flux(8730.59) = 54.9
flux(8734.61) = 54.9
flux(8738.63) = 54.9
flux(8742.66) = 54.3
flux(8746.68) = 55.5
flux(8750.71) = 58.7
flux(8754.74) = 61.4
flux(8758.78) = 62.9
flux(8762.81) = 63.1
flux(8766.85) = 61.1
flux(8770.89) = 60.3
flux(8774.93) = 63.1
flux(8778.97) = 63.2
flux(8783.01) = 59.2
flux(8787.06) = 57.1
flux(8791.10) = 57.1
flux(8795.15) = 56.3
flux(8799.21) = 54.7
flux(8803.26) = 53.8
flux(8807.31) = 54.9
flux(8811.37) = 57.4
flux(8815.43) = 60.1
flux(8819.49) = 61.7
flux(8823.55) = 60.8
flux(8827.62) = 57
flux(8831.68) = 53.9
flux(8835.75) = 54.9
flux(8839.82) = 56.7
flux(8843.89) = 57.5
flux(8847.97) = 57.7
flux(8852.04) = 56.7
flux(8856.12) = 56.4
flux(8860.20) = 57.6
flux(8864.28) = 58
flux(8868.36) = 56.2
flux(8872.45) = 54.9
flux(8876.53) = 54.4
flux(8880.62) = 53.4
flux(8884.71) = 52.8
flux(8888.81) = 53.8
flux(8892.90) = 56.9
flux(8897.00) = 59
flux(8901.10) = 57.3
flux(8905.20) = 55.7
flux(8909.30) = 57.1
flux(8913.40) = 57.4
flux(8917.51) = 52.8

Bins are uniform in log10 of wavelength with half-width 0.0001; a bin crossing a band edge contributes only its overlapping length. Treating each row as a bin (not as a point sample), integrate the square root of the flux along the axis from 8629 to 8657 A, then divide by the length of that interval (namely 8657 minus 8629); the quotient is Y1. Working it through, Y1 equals 7.45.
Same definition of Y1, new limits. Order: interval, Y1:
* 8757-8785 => 7.86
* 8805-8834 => 7.61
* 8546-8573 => 7.17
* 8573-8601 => 7.37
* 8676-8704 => 7.34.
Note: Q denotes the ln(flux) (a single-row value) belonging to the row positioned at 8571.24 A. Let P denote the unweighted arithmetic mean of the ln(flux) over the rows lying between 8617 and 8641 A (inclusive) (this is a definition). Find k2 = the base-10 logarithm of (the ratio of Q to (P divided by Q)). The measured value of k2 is 0.603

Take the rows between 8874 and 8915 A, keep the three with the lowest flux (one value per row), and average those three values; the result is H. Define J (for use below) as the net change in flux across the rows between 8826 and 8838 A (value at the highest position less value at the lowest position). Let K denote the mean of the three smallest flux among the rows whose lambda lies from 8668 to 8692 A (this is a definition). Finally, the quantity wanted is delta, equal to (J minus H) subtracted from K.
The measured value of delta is 105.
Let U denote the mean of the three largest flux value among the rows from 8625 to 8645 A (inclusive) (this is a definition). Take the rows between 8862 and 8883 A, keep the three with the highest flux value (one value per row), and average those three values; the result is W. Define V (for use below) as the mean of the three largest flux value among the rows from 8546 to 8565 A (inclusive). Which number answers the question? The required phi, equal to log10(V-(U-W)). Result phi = 1.722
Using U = 55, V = 51.5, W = 56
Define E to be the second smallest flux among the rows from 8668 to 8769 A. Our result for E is 49.1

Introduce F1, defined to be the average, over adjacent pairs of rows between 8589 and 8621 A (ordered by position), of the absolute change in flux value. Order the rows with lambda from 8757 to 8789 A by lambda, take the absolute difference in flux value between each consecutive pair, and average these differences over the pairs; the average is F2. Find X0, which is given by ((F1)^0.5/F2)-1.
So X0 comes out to -0.18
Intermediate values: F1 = 1.96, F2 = 1.7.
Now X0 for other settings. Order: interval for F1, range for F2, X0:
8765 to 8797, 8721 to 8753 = 0.31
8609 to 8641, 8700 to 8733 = 0.96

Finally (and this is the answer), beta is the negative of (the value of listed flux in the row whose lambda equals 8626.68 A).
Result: -55.7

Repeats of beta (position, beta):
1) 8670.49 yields -49.1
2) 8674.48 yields -47.5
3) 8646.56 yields -56.3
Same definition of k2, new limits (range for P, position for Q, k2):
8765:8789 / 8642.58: 0.596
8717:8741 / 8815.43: 0.621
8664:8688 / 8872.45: 0.607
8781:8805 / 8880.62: 0.594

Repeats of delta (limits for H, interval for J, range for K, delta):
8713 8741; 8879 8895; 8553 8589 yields 102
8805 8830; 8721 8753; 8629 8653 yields 106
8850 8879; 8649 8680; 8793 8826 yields 115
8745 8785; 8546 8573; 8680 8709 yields 107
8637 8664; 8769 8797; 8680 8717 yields 113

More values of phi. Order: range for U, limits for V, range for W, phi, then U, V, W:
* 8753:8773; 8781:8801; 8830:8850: 1.721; 62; 57.8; 57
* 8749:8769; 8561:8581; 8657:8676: 1.751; 62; 55.9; 63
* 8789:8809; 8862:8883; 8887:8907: 1.763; 56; 56.4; 58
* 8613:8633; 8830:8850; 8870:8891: 1.741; 57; 57.3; 54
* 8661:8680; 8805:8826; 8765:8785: 1.810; 59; 60.9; 62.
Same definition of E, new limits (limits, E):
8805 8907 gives 53.4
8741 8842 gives 53.9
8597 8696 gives 48.5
